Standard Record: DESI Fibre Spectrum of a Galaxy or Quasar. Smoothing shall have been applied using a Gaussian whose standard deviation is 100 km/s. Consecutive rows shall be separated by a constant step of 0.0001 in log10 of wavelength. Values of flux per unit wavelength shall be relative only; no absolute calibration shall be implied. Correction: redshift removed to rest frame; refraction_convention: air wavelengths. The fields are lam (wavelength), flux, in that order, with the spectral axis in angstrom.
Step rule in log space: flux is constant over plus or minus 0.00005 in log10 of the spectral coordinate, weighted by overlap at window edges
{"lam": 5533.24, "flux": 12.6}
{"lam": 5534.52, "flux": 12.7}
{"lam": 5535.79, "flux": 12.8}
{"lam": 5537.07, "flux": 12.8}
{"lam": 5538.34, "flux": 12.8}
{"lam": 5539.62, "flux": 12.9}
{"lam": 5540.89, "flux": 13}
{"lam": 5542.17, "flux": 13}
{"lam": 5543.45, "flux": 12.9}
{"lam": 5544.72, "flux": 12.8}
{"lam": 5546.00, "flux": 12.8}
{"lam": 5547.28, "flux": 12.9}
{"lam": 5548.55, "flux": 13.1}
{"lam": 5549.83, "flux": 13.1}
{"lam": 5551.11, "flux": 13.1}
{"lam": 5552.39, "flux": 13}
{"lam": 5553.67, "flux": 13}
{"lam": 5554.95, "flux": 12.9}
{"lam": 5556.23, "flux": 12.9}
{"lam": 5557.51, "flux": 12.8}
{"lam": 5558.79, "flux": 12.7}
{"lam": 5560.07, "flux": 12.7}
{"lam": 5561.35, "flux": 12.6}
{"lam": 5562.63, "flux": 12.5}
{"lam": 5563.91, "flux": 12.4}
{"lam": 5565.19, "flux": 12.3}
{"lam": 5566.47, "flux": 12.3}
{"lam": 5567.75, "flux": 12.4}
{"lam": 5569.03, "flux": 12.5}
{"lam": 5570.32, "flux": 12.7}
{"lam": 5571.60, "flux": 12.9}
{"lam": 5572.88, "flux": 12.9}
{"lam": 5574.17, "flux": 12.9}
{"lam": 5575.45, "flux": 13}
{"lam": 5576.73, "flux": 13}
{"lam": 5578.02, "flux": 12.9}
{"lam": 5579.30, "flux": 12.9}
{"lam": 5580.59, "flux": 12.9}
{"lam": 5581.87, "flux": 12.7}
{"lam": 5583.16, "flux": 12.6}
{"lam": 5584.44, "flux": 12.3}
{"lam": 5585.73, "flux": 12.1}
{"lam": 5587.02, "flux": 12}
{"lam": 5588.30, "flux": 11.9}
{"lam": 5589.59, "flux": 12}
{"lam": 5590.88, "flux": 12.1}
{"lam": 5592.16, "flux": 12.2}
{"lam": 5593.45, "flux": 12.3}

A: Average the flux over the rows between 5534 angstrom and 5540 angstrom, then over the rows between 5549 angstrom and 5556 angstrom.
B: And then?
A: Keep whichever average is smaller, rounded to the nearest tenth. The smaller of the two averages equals 12.8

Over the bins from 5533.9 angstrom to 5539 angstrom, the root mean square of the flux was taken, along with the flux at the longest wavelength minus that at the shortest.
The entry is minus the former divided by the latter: -128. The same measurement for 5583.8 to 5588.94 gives 30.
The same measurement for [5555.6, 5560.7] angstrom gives 64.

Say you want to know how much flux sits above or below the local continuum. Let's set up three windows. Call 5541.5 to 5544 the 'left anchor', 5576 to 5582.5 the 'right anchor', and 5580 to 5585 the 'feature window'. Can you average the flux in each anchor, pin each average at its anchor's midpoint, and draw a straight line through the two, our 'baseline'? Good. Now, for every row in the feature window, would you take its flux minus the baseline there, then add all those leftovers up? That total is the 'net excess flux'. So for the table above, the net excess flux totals -1.0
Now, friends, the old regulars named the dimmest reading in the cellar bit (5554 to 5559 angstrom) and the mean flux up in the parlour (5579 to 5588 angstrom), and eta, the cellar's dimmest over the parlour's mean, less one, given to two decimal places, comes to 0.02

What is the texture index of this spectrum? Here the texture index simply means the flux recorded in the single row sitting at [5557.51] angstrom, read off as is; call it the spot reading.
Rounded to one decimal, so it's 12.8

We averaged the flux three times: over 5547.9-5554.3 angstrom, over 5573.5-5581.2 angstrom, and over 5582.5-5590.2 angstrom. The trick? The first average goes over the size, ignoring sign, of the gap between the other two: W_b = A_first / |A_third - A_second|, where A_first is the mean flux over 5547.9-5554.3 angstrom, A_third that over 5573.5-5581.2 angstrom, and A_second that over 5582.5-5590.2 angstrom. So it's 17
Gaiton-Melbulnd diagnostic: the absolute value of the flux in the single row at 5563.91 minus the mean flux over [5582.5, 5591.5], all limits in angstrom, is 0.26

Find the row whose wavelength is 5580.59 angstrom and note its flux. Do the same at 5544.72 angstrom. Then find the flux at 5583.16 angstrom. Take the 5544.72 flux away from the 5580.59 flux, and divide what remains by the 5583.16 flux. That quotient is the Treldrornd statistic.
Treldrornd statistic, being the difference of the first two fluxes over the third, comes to 0.0079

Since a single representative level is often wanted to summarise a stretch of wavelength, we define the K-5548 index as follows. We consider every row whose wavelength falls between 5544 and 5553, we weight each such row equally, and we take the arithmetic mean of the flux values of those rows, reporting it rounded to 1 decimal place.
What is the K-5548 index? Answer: 13.0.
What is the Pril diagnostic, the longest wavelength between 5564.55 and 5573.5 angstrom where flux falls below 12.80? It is 5570.32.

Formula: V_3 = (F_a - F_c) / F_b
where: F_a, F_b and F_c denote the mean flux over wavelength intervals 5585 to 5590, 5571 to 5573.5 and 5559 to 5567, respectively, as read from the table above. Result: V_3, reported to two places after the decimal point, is -0.04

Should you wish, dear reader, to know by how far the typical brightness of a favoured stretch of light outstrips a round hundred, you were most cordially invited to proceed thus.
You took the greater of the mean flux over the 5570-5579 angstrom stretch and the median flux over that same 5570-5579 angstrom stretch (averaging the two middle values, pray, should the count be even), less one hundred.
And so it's -87.1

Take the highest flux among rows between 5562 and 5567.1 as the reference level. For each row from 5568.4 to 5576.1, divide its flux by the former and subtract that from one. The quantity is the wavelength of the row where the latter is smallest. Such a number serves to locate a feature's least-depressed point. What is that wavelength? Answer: 5575.45 angstrom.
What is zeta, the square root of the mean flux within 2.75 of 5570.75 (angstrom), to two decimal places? 3.57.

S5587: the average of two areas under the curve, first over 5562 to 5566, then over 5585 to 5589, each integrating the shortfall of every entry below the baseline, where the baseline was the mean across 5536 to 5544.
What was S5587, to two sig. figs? 2.7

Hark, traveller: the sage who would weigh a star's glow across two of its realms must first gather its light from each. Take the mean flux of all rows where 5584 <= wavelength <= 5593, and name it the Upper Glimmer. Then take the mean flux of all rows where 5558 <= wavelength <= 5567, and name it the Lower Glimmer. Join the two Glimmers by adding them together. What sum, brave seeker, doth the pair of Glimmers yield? 24.6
